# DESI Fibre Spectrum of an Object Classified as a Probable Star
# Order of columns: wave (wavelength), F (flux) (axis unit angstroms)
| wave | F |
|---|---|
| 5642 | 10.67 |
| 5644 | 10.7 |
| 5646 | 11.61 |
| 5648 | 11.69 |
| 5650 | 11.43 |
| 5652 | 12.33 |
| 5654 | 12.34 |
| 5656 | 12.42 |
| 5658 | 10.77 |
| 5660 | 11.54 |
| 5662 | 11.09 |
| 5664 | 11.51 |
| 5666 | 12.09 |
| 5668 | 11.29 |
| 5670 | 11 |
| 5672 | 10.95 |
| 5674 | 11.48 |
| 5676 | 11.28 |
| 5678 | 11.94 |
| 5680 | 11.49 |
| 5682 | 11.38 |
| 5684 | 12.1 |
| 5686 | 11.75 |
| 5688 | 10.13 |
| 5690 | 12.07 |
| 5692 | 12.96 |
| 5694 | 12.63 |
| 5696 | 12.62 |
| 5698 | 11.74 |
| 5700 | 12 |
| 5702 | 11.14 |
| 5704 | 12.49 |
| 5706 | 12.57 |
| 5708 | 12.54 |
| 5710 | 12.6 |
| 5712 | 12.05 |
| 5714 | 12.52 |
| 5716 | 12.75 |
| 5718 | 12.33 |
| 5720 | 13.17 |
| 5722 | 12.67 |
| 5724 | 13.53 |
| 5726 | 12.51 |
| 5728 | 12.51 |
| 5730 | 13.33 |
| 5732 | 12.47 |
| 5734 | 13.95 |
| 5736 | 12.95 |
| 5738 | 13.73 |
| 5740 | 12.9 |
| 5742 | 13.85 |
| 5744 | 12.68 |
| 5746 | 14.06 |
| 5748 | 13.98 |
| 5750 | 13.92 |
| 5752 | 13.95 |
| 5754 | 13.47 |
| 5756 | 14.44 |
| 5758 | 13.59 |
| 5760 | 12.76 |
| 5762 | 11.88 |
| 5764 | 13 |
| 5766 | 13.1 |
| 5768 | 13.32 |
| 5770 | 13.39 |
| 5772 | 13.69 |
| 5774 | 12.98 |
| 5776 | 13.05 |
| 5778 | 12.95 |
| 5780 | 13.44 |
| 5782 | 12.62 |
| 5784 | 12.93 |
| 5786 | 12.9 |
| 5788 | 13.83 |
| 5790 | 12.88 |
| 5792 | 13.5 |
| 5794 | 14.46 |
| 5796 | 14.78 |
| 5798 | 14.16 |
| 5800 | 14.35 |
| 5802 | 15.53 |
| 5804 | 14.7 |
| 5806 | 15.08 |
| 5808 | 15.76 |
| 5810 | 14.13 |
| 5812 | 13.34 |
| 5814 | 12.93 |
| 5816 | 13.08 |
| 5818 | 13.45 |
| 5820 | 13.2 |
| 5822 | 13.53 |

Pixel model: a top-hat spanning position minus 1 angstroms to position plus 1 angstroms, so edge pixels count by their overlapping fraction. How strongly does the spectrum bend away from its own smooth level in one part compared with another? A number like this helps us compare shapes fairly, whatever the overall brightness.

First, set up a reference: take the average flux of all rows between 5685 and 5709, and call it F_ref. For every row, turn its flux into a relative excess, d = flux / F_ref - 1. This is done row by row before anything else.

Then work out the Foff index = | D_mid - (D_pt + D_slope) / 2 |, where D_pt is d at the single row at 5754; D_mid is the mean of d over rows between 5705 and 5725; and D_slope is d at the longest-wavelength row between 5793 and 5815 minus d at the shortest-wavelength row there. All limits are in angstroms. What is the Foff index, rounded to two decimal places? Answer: 0.06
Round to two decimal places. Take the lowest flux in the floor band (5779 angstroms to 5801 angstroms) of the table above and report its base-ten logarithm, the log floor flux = 1.10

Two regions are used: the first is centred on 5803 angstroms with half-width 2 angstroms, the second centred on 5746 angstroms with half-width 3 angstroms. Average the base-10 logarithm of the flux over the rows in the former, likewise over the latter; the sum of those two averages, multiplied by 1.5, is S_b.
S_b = 3.47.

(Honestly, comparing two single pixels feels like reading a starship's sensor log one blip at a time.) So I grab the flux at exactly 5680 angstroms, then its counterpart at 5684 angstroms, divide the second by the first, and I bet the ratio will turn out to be 1.05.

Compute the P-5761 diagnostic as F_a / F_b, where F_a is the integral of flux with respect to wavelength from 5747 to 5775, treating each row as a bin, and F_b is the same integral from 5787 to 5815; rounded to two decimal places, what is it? 0.94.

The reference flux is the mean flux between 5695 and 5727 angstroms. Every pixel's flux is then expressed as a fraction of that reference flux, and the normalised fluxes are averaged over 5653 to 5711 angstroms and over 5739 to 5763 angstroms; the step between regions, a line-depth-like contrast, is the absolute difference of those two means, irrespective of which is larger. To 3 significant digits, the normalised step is 0.134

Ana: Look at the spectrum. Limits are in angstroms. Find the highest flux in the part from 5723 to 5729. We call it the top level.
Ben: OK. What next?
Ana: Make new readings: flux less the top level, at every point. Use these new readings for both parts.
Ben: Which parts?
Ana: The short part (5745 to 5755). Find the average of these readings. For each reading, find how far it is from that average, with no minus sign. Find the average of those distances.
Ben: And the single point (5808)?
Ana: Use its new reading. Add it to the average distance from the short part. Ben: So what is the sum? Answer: 2.39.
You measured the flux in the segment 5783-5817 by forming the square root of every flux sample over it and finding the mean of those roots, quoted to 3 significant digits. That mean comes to 3.74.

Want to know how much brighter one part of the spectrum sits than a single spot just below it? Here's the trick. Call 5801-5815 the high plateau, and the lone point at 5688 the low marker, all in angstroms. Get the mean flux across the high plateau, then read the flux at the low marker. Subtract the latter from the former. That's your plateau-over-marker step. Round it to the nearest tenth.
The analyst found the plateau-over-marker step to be 4.4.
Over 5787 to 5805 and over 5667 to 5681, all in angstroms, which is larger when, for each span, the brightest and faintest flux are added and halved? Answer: 14.2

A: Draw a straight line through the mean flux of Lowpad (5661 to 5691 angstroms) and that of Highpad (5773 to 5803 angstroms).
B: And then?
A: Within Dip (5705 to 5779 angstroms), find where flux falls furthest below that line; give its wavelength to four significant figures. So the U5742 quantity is 5762 angstroms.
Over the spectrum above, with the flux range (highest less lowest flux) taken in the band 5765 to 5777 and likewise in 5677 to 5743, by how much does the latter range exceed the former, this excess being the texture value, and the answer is 3.1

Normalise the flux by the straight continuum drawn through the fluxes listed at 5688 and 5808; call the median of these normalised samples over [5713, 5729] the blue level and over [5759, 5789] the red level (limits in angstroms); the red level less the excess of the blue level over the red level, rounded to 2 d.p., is 0.77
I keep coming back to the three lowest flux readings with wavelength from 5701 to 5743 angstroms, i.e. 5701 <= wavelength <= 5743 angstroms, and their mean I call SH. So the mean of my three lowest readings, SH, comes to 11.8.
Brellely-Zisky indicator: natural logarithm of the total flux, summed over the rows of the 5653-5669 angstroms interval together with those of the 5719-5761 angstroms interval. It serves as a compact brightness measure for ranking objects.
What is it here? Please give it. 5.92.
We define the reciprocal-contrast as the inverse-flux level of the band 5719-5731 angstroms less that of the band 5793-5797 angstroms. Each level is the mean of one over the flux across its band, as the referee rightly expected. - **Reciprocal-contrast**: 0.009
